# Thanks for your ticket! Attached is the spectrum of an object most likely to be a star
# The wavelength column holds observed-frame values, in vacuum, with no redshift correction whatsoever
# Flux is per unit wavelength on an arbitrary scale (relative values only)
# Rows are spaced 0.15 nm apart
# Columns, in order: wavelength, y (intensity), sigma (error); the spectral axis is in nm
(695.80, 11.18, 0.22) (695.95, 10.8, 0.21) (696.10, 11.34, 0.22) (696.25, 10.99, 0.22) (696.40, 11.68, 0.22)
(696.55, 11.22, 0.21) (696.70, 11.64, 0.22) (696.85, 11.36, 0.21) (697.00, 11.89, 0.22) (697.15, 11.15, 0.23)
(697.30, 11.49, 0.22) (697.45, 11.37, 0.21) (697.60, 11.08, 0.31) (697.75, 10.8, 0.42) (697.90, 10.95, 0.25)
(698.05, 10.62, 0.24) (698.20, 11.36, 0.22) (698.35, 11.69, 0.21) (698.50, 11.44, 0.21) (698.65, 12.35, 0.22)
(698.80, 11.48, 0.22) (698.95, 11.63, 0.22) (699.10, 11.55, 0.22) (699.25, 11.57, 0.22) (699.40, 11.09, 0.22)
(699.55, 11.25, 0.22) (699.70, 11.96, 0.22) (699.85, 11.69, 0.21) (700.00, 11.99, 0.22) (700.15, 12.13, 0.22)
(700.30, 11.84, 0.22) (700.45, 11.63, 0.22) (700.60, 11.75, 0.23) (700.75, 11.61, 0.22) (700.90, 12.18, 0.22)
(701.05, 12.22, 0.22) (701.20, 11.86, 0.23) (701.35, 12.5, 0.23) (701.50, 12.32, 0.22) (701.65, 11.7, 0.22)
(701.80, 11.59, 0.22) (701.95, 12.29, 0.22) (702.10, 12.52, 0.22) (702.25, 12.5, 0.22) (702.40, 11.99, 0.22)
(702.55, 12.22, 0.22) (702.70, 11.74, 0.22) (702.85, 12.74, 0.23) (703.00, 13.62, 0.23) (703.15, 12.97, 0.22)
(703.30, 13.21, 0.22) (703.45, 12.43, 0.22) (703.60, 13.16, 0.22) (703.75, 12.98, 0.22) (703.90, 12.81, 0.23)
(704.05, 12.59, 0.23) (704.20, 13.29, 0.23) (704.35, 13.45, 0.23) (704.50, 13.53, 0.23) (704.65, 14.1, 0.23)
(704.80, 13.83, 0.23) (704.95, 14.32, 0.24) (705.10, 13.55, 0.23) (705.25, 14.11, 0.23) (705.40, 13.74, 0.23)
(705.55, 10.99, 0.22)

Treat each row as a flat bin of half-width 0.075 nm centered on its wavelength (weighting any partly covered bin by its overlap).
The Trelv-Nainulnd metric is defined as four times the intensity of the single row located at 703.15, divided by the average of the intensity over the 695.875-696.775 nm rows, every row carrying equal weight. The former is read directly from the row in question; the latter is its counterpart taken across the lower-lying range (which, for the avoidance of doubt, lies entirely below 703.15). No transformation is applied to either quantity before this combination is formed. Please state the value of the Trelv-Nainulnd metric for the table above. 4.6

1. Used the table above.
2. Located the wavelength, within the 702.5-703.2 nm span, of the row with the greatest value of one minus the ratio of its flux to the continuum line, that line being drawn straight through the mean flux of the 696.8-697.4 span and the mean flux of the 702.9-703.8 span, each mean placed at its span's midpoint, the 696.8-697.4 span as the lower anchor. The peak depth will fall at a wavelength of 702.70 nm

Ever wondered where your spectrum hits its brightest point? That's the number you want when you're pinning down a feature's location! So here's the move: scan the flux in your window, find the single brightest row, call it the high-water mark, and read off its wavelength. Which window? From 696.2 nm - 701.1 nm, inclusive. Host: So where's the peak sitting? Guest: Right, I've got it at 698.65 nm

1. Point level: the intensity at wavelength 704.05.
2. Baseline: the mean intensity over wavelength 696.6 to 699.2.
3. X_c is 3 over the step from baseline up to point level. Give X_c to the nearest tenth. 2.5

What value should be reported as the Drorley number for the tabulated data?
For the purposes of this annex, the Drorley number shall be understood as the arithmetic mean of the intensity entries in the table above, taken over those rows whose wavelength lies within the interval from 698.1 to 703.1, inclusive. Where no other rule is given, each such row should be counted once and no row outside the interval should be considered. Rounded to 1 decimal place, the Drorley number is 11.9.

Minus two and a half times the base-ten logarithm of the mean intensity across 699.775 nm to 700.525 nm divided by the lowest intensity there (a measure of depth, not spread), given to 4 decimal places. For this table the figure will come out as -0.0209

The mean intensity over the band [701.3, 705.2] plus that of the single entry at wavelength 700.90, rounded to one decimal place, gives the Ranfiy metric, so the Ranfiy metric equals 25.0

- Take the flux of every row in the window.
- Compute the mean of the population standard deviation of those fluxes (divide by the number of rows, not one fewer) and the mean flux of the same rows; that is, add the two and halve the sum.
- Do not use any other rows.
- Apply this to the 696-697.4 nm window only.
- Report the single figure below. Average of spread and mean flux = 5.84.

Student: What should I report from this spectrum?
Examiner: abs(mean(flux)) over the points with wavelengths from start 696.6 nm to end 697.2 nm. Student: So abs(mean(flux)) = 11.5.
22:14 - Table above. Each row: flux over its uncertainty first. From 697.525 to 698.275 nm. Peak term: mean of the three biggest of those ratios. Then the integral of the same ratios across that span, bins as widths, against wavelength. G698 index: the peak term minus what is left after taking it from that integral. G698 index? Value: 63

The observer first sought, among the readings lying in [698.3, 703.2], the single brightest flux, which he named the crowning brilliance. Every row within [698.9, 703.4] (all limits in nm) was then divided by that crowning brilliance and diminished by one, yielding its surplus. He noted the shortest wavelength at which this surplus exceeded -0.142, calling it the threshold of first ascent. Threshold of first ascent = 699.70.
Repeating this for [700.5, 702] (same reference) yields 700.60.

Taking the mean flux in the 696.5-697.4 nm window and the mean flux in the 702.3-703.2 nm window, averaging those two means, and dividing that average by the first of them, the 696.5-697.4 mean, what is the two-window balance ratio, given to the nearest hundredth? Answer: 1.05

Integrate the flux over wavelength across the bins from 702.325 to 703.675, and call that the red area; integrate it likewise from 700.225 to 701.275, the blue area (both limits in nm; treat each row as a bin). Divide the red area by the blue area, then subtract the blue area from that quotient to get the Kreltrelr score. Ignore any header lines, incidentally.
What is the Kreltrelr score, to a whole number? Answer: -11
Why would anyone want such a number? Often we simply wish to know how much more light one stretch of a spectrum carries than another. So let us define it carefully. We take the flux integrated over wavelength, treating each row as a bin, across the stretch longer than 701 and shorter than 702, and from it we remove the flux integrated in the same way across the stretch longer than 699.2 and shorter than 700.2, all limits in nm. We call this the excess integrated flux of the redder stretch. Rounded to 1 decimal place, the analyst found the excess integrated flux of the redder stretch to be 0.4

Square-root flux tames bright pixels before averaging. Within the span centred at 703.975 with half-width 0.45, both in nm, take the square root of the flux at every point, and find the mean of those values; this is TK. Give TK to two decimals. 3.61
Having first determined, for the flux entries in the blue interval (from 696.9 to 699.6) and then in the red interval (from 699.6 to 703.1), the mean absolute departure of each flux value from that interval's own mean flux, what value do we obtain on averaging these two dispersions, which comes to 0.325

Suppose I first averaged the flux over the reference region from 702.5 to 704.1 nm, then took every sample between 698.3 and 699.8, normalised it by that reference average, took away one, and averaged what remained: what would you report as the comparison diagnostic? -0.092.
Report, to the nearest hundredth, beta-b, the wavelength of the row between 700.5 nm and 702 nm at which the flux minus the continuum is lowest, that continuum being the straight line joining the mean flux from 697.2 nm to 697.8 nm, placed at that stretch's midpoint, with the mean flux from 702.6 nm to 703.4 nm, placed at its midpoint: 701.80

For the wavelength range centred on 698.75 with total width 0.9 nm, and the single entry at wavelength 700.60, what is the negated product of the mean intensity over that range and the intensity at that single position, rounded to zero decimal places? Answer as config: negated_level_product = -137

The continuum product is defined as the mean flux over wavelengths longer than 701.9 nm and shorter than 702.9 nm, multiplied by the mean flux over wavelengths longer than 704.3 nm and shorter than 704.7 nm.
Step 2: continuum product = 168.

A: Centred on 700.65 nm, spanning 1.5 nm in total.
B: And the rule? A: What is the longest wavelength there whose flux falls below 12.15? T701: 701.20 nm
